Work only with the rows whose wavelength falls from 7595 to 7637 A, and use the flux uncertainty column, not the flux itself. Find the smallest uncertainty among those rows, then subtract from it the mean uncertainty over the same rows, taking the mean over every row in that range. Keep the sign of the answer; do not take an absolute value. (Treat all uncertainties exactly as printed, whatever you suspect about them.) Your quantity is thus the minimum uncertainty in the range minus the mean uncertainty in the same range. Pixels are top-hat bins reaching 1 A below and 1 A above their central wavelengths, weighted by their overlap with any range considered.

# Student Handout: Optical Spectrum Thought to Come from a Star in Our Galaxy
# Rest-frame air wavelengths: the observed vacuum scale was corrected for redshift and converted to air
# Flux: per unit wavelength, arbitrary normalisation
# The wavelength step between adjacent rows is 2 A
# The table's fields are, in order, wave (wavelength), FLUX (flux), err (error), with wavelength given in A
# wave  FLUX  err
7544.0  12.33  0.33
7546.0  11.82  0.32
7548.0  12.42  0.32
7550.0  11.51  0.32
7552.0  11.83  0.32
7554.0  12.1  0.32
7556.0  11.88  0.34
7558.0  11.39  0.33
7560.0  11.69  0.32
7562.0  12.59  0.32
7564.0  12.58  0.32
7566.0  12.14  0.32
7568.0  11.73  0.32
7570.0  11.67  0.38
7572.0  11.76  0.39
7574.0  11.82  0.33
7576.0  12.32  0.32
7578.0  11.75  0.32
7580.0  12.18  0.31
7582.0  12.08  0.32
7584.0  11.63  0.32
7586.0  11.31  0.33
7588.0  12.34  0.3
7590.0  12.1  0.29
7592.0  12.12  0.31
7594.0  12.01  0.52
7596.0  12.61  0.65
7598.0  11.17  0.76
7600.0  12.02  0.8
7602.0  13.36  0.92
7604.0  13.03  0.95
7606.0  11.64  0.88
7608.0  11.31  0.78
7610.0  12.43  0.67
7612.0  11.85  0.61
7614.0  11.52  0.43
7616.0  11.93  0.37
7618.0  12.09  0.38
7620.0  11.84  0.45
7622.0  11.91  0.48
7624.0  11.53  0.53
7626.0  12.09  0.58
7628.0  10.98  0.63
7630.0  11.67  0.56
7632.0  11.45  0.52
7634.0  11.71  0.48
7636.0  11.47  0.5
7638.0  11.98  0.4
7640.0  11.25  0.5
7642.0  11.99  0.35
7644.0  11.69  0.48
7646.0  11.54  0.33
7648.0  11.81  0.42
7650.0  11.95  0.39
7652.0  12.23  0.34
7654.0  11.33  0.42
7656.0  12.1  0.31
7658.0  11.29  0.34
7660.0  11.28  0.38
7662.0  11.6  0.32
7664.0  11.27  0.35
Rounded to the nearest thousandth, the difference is -0.246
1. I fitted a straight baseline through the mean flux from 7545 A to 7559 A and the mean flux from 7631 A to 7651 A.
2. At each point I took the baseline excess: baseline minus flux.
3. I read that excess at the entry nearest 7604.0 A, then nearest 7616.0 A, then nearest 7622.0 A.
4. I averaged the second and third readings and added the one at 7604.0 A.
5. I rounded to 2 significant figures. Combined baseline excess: -1.5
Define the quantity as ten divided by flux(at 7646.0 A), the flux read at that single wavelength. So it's 0.87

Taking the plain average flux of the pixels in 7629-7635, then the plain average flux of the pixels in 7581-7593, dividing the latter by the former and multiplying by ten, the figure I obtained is 10.3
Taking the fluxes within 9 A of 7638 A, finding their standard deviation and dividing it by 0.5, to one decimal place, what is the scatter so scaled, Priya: 0.5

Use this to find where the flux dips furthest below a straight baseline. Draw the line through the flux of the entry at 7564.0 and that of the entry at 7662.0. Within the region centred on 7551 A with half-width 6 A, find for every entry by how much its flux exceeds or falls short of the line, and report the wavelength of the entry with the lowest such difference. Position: 7550.0 A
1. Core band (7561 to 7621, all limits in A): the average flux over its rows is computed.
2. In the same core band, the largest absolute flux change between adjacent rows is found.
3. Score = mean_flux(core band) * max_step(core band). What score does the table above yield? 17.3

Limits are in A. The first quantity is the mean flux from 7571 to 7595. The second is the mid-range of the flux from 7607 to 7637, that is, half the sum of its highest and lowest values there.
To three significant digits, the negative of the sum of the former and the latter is -23.7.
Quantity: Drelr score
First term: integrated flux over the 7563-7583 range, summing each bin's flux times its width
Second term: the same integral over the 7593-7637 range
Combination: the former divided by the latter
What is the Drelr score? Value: 0.5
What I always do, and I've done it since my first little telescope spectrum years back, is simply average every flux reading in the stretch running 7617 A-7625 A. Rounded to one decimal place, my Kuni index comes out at 11.8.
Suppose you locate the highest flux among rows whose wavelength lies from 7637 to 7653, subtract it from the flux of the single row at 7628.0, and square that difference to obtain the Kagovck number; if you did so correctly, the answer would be 1.6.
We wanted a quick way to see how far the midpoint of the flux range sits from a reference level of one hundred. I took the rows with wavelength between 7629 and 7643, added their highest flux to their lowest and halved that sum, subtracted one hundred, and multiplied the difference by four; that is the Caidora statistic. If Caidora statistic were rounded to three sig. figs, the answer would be -354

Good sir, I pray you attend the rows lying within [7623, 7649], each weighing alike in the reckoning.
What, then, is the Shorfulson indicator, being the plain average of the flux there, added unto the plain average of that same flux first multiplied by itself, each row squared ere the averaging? 147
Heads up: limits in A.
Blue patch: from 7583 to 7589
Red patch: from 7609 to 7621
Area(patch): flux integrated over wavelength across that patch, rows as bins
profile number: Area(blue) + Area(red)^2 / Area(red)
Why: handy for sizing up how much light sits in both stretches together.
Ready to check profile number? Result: 214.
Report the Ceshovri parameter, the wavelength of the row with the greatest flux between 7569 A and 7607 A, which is 7602.0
